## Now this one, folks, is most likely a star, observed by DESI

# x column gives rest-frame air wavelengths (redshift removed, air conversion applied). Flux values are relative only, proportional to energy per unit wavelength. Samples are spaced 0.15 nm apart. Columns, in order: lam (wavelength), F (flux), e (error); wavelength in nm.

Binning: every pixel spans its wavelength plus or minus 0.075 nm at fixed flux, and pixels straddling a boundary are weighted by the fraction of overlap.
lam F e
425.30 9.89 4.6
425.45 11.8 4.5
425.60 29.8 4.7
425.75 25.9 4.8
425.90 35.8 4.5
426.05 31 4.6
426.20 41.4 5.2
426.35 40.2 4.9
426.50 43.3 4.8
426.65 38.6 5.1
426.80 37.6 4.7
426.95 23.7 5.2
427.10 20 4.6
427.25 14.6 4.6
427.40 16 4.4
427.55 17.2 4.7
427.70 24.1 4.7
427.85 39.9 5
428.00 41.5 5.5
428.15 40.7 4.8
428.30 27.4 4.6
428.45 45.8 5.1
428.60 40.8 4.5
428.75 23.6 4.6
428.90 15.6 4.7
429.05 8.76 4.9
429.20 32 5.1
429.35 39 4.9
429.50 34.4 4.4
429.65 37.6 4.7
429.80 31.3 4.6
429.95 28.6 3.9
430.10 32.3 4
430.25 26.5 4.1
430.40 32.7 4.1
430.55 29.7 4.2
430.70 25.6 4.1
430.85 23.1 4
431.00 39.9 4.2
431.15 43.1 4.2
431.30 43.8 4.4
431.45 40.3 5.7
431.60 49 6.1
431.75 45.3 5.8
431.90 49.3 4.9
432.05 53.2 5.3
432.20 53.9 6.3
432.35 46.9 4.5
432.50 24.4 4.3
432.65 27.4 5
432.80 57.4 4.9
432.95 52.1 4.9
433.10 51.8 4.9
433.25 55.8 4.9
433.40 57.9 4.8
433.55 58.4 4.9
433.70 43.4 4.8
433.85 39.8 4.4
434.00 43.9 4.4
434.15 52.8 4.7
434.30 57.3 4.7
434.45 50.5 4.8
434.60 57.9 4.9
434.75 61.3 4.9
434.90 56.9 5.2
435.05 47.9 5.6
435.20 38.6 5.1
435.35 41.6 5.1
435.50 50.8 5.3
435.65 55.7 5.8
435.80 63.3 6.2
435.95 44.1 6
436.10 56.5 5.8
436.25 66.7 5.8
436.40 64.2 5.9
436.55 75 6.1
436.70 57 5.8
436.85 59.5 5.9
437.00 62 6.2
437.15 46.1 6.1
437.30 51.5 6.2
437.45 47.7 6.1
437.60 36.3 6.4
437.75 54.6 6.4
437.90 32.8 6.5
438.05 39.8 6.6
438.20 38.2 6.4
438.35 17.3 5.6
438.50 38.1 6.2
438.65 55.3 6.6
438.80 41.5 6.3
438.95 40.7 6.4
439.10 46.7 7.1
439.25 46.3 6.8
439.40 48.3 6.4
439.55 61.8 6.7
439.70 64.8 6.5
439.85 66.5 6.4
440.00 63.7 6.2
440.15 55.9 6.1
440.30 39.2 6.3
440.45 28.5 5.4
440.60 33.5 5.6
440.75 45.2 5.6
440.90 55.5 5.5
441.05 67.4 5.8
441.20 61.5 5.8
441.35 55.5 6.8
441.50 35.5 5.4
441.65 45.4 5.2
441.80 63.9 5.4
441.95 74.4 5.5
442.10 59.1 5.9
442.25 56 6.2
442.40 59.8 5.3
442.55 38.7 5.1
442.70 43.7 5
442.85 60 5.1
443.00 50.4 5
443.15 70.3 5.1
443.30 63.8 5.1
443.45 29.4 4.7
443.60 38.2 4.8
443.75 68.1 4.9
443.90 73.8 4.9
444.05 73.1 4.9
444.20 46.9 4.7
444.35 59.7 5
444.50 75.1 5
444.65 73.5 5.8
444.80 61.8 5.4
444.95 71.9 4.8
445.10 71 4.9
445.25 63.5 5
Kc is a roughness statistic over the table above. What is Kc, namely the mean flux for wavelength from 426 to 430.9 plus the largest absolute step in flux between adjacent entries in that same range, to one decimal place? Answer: 53.7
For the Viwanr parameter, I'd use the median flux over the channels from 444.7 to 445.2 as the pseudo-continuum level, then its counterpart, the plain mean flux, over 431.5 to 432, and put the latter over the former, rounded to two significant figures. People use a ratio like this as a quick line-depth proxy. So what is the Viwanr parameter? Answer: 0.67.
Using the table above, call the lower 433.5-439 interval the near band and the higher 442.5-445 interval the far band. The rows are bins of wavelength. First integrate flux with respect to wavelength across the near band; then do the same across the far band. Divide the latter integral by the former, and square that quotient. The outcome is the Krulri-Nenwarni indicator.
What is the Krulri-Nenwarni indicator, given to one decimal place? 0.3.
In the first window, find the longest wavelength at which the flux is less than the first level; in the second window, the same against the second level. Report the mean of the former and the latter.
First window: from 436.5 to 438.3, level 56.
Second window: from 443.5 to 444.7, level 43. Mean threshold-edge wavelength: 440.90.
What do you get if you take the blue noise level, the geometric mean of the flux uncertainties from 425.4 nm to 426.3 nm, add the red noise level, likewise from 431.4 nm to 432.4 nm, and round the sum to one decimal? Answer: 10.2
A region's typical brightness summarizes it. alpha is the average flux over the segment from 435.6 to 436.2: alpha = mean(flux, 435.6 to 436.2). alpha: 55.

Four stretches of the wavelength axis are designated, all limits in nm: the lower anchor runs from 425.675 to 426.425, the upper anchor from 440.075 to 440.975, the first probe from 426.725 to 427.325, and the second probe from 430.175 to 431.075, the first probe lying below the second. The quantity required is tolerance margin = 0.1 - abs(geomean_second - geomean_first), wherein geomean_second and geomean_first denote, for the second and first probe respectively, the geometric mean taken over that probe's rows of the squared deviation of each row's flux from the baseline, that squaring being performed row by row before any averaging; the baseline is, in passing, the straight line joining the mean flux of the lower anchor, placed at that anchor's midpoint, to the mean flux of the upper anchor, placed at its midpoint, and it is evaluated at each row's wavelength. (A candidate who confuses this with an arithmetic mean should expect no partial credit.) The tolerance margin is -41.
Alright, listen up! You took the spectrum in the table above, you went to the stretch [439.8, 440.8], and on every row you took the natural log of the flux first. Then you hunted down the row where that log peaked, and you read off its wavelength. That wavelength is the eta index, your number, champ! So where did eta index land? 439.85 nm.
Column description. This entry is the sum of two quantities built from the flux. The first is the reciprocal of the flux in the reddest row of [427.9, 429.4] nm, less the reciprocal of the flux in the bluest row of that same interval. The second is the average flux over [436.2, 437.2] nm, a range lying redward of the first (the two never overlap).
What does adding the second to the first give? 62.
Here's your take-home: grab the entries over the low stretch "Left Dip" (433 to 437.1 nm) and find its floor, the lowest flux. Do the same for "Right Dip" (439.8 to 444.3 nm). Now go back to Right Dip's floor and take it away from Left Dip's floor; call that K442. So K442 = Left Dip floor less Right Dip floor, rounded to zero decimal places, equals 10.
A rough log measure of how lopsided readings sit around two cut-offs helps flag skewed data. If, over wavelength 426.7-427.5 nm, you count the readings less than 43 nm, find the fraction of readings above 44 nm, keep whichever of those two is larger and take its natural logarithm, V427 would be 1.6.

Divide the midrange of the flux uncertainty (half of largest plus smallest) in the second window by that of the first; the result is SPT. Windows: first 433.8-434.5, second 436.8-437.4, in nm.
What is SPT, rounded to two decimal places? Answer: 1.32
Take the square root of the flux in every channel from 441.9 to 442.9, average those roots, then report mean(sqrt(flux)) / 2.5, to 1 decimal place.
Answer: 3.0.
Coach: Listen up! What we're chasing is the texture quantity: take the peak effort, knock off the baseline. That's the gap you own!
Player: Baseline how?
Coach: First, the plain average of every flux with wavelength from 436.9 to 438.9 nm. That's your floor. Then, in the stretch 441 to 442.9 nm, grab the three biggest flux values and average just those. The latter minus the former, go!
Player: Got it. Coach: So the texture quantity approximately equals 25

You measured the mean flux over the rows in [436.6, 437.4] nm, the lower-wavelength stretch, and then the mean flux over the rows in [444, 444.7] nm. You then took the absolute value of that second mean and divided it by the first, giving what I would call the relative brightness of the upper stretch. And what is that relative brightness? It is 1.2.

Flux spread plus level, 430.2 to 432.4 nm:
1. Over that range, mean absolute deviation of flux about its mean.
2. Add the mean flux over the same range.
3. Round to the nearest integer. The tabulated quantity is 49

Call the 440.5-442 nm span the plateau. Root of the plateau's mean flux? 7.3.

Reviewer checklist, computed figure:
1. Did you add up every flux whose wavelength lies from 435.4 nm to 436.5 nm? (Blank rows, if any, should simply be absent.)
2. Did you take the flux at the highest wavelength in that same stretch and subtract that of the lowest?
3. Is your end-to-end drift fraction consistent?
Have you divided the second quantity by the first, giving 0.03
